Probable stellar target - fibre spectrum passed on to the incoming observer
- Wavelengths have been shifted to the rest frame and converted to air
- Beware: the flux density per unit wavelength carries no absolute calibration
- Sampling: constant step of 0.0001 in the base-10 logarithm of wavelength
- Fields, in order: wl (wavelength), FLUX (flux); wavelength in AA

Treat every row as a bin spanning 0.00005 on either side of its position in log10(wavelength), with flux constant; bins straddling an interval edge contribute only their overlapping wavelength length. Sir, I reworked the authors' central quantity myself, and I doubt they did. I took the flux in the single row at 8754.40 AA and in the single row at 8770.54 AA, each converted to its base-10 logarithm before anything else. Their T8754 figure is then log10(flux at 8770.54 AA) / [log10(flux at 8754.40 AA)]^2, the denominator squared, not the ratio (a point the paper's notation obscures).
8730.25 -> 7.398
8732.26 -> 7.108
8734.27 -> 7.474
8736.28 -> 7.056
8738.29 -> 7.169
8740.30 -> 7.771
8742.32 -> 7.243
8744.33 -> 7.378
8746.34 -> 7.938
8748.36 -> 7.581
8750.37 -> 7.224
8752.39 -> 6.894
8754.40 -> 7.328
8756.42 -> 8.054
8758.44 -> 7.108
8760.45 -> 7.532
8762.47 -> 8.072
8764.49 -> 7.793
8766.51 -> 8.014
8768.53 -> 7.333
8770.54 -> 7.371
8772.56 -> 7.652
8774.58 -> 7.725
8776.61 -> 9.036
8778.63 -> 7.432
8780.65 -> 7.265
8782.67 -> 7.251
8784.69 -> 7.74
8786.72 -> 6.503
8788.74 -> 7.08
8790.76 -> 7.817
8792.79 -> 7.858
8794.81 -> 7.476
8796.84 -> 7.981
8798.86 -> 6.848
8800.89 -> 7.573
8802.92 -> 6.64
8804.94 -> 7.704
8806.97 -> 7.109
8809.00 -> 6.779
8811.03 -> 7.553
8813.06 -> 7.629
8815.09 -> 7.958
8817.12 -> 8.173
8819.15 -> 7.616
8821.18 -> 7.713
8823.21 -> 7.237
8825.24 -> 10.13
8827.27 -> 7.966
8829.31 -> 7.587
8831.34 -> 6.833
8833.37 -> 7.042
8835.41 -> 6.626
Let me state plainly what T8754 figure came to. 1.16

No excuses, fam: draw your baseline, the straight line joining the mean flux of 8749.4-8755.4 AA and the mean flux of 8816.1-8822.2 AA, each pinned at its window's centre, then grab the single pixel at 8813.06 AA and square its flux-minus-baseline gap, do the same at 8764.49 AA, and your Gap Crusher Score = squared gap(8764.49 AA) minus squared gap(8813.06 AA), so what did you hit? 0.25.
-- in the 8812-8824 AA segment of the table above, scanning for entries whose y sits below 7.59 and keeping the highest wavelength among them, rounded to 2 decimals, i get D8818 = 8823.21 AA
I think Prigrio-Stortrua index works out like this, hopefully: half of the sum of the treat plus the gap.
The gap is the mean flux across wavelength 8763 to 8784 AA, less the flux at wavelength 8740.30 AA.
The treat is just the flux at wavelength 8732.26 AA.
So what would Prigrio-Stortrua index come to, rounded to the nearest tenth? 3.5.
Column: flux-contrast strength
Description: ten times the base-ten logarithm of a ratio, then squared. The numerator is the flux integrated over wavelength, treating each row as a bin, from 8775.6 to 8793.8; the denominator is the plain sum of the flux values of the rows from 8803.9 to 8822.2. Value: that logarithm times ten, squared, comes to 9.26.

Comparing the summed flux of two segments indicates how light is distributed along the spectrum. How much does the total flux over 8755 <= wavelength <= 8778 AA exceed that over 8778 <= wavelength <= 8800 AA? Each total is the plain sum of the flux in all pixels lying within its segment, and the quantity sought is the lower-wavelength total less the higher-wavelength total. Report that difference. 4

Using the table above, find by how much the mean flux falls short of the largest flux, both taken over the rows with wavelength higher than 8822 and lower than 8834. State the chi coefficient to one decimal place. 2.3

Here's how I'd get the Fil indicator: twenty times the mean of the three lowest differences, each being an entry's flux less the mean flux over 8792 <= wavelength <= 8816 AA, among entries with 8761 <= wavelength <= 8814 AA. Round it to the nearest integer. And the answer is -16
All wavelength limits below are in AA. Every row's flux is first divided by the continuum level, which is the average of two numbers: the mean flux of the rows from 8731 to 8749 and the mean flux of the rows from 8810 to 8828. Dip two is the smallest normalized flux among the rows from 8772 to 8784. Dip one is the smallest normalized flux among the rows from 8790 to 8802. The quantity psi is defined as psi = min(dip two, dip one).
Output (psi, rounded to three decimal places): 0.889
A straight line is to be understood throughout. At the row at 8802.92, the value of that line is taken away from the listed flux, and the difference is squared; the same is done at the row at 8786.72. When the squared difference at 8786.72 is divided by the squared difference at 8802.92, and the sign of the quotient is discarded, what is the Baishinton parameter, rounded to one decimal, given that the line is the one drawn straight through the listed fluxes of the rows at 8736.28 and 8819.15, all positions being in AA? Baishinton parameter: 1.1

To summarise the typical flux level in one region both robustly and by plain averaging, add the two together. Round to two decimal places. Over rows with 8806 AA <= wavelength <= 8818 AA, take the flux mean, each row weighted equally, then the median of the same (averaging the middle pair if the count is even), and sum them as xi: 15.12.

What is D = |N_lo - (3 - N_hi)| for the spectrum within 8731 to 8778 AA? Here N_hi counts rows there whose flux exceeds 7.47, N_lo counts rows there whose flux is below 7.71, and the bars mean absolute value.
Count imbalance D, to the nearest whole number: 24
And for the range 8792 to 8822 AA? 18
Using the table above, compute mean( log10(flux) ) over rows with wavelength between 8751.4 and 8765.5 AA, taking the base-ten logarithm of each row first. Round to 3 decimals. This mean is 0.877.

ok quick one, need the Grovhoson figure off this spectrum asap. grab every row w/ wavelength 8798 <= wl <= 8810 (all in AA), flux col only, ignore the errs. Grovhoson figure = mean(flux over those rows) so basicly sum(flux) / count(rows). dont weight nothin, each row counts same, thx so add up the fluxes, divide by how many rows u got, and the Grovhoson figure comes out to 7.11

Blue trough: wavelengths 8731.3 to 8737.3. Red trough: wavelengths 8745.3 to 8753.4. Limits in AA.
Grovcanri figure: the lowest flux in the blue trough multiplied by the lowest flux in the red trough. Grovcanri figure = 48.6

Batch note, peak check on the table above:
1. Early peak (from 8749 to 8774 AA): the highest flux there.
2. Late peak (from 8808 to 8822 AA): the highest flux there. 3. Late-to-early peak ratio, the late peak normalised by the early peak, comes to 1.01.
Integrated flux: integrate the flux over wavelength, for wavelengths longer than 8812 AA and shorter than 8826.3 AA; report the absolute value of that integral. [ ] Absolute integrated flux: 115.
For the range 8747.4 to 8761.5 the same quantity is 104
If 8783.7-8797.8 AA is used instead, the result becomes 106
